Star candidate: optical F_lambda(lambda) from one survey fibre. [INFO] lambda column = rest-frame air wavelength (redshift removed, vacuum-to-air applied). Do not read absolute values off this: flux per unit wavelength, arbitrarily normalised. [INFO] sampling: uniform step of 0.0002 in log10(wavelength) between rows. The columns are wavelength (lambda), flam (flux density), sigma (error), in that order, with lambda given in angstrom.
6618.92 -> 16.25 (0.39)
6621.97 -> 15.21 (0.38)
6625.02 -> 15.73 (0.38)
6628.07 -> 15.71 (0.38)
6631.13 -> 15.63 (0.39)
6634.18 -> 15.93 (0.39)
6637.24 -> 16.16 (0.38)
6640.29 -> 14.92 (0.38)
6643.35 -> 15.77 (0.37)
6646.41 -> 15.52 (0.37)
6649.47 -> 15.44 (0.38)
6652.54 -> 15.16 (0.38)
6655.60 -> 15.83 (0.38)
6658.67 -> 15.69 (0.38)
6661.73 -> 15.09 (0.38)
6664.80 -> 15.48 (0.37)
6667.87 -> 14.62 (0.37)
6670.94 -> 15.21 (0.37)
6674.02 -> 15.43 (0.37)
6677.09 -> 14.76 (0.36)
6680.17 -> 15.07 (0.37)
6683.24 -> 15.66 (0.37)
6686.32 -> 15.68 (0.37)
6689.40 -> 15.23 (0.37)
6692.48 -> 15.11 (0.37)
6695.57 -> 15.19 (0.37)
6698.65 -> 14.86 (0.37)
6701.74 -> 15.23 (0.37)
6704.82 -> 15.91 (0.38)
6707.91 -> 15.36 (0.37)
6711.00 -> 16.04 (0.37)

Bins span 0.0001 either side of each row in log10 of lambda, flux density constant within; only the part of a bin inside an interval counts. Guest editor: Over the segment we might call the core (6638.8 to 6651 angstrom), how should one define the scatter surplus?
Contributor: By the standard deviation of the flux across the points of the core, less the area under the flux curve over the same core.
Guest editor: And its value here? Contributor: -188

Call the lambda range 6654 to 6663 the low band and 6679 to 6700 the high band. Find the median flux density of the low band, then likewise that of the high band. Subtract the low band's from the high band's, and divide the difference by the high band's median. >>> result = -0.03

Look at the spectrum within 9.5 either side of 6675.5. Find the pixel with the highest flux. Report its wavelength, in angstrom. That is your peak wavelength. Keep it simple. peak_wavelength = 6683.24 angstrom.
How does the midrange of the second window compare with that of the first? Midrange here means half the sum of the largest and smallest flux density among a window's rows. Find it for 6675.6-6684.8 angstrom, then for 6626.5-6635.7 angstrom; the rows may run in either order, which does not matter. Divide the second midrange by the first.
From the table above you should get 1.04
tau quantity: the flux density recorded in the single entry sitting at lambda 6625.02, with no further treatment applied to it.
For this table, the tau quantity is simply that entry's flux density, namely 15.73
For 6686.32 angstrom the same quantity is 15.68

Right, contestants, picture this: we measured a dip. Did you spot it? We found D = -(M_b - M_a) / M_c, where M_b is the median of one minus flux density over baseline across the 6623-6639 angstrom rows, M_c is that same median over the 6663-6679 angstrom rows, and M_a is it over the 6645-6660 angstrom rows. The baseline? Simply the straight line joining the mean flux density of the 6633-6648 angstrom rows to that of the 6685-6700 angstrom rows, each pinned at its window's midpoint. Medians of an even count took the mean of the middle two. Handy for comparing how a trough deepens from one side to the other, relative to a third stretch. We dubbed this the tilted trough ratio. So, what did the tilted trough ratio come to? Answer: 0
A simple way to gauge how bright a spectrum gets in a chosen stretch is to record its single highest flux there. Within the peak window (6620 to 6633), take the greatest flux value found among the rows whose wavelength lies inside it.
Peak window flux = 15.73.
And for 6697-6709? 15.91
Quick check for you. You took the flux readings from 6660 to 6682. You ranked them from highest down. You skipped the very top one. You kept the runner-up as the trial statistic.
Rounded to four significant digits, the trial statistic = 15.43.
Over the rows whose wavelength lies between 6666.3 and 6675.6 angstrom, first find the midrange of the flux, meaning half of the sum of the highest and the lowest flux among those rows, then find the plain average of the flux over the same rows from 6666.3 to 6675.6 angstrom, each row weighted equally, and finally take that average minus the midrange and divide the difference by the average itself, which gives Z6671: 0.004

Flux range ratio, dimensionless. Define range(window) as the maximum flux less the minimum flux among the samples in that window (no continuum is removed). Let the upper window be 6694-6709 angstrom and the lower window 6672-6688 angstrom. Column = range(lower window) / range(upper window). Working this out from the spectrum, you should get 0.9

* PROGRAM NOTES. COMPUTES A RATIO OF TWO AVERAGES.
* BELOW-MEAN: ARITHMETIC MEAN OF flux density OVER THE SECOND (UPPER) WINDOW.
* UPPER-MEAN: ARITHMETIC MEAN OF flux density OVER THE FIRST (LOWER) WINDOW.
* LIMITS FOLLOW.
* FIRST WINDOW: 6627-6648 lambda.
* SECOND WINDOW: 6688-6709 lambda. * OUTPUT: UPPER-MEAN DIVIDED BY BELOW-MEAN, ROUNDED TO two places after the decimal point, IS 1.03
